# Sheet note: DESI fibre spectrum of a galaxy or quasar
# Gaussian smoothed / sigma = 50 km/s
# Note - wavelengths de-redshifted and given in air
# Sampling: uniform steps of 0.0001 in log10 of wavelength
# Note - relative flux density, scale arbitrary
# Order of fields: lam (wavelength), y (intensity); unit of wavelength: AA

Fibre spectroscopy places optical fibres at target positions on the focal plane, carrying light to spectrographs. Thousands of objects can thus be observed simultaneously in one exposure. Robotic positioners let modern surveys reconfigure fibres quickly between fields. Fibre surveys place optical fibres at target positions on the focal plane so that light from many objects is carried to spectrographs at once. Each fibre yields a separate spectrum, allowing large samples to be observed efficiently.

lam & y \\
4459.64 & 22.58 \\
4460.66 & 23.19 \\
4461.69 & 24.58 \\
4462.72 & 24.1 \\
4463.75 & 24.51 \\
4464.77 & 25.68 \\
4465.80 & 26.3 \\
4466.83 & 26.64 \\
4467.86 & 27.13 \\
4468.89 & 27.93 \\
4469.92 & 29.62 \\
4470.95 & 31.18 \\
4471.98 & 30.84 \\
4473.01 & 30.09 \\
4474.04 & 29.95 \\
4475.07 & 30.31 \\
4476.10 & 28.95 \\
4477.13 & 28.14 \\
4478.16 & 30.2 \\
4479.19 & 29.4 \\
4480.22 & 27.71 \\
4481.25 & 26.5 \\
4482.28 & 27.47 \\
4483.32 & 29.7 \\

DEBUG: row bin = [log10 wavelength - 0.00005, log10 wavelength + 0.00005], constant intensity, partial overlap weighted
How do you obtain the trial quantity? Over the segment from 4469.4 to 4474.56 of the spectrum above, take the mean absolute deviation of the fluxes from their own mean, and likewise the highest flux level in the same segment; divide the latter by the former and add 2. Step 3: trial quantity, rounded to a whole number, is 60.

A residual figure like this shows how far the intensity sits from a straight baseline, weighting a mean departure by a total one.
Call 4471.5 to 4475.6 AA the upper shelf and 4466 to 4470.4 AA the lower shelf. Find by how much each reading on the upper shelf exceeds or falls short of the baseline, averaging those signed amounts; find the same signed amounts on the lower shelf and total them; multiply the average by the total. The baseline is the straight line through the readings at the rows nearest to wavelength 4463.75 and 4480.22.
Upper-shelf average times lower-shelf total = 38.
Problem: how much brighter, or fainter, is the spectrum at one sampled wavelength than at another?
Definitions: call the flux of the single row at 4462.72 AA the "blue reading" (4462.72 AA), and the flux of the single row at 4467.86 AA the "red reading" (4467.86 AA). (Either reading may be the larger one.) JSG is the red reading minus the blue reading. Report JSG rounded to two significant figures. 3.0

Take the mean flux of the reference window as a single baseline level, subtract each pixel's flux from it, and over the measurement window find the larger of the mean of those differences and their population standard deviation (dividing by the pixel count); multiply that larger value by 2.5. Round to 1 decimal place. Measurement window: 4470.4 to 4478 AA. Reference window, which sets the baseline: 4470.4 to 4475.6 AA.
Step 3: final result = 2.5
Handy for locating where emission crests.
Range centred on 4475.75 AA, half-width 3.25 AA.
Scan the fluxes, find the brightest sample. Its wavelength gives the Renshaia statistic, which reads 4475.07 AA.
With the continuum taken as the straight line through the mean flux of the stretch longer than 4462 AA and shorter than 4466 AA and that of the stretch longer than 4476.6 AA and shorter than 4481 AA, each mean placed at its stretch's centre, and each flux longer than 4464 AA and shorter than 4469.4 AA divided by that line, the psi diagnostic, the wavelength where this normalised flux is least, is 4464.77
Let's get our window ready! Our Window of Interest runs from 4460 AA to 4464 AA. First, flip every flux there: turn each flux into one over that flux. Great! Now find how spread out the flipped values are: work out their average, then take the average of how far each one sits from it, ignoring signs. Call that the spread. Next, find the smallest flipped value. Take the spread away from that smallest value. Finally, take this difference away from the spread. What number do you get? -0.0391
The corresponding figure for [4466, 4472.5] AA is -0.0281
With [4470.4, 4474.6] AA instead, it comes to -0.0310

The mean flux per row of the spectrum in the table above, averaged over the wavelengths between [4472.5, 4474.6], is 30.0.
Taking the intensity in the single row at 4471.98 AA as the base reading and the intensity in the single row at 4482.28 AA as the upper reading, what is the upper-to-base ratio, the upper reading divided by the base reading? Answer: 0.89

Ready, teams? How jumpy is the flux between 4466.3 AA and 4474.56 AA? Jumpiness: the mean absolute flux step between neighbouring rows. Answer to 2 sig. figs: 0.82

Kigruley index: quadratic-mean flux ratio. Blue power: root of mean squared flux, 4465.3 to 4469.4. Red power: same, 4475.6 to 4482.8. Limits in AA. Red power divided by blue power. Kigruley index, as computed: 1.05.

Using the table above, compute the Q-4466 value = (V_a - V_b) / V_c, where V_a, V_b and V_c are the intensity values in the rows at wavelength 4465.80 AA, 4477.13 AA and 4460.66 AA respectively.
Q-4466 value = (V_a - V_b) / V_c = -0.08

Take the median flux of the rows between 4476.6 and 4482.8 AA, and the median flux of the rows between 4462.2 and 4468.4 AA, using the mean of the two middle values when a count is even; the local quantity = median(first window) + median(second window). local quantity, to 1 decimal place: 53.9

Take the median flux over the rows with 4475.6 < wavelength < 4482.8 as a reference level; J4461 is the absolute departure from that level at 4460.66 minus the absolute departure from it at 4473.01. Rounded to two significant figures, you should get 3.0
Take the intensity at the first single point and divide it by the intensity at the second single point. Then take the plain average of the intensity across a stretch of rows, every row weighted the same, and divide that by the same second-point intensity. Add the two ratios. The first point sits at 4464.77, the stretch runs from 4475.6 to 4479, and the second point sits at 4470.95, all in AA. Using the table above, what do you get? 1.76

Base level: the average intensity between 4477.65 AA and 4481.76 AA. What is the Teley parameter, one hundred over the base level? 3.5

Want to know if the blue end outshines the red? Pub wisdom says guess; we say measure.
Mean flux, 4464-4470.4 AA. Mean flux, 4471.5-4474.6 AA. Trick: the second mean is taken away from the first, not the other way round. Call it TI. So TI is -3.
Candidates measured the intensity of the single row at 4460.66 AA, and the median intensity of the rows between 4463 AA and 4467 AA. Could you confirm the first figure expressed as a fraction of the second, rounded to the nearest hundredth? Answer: 0.89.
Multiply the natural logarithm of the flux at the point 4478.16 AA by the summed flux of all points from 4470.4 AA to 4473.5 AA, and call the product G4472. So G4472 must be 314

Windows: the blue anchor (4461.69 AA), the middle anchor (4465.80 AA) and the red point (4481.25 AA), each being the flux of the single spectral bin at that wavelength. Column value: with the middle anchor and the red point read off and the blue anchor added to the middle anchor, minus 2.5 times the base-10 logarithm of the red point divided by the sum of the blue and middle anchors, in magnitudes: 0.71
